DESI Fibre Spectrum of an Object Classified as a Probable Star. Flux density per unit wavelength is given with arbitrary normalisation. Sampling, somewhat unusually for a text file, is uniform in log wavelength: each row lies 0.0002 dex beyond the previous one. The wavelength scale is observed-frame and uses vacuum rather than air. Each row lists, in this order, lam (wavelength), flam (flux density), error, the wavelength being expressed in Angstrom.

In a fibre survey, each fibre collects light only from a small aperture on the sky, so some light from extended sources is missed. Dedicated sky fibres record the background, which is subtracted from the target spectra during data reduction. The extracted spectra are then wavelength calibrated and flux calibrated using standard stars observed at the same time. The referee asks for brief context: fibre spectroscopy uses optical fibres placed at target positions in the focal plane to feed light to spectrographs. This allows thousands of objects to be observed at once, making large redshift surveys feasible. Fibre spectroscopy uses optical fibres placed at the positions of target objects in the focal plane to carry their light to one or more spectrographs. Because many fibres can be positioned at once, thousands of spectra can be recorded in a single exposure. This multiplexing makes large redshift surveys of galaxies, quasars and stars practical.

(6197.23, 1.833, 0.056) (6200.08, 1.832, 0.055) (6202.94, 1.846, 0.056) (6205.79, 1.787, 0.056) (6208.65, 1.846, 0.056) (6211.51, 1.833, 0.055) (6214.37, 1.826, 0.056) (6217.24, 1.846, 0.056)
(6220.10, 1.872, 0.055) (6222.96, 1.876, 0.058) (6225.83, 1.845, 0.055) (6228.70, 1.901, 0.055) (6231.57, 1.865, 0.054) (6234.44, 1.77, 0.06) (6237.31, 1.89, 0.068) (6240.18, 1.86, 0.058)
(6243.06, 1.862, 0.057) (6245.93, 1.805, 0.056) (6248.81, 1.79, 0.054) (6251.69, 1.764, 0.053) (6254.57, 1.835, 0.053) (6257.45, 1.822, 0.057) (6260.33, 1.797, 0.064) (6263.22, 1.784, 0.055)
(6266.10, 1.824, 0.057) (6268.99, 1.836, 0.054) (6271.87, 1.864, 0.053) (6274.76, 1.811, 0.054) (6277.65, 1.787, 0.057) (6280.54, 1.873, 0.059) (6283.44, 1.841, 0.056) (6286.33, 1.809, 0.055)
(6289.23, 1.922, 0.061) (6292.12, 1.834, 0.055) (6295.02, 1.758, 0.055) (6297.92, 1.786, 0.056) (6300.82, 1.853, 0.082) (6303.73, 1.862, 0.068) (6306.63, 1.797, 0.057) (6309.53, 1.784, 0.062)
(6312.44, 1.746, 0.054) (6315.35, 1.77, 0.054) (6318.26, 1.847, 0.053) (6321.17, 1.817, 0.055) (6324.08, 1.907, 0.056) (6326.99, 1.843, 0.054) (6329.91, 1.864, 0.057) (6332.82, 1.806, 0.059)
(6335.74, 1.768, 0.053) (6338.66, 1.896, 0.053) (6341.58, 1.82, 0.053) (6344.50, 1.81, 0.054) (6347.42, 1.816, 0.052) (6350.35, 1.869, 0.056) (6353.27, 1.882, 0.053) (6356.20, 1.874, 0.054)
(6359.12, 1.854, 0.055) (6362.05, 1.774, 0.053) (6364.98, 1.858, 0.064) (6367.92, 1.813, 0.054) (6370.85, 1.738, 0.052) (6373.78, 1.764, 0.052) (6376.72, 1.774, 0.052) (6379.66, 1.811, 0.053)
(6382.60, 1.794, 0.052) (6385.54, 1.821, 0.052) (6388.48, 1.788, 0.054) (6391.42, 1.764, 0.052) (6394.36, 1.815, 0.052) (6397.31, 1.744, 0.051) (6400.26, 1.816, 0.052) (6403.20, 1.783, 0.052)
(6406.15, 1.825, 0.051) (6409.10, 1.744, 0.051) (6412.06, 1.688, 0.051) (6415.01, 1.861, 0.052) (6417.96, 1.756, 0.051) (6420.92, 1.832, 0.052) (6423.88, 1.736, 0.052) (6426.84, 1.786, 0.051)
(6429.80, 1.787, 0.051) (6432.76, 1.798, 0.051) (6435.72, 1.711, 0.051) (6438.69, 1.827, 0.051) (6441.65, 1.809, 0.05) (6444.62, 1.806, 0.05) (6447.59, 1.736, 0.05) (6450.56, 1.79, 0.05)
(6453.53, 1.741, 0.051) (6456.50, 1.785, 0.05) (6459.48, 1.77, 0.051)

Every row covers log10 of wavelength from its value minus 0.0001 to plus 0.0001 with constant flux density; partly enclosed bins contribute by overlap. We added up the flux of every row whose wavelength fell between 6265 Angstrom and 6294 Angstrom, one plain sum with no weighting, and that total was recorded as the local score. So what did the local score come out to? 18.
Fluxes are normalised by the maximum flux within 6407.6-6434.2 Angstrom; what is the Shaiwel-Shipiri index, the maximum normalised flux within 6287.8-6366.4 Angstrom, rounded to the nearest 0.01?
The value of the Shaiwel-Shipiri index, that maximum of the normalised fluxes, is 1.03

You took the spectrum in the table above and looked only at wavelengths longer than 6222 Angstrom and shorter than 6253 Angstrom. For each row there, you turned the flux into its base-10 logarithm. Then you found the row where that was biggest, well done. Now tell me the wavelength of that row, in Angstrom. 6228.70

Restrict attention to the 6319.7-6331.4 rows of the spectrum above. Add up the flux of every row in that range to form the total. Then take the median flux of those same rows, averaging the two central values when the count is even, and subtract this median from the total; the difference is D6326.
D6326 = 5.6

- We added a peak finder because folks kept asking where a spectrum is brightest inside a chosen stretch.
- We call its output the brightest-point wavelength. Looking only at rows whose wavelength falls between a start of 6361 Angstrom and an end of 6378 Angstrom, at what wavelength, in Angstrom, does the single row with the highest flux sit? 6364.98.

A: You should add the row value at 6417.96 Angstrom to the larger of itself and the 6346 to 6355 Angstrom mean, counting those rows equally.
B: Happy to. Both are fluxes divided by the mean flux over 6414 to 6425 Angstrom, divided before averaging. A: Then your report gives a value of 2.01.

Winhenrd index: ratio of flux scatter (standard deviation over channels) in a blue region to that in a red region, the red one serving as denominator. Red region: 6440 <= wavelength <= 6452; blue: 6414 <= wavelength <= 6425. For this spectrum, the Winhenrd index 1.8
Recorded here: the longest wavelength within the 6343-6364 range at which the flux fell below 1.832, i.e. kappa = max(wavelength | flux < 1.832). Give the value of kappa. 6362.05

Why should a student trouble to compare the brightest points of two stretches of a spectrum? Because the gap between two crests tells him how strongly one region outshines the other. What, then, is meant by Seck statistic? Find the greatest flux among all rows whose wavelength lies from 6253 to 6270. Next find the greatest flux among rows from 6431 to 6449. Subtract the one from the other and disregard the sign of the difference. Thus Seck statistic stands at 0.009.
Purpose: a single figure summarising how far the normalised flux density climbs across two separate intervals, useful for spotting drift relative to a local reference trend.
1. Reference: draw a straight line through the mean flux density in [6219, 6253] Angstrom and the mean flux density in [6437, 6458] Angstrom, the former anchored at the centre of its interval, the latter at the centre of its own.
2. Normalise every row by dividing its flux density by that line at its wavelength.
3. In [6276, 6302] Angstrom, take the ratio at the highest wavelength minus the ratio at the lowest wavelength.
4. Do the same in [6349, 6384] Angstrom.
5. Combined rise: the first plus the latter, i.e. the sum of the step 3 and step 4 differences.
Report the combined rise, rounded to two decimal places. 0.00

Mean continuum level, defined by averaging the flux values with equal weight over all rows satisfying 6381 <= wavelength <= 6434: 1.79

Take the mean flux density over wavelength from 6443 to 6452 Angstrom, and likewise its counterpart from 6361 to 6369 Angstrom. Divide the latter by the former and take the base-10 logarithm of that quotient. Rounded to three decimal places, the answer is 0.009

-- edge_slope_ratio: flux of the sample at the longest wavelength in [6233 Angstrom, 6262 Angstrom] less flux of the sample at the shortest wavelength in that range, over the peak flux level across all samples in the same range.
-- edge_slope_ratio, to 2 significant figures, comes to 0.014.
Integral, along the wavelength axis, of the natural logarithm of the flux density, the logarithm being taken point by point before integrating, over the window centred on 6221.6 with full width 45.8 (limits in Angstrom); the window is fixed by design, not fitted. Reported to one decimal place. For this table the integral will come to 28.1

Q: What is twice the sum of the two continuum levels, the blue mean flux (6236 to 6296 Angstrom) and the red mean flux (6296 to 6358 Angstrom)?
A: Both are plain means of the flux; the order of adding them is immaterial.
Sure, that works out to 7.31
